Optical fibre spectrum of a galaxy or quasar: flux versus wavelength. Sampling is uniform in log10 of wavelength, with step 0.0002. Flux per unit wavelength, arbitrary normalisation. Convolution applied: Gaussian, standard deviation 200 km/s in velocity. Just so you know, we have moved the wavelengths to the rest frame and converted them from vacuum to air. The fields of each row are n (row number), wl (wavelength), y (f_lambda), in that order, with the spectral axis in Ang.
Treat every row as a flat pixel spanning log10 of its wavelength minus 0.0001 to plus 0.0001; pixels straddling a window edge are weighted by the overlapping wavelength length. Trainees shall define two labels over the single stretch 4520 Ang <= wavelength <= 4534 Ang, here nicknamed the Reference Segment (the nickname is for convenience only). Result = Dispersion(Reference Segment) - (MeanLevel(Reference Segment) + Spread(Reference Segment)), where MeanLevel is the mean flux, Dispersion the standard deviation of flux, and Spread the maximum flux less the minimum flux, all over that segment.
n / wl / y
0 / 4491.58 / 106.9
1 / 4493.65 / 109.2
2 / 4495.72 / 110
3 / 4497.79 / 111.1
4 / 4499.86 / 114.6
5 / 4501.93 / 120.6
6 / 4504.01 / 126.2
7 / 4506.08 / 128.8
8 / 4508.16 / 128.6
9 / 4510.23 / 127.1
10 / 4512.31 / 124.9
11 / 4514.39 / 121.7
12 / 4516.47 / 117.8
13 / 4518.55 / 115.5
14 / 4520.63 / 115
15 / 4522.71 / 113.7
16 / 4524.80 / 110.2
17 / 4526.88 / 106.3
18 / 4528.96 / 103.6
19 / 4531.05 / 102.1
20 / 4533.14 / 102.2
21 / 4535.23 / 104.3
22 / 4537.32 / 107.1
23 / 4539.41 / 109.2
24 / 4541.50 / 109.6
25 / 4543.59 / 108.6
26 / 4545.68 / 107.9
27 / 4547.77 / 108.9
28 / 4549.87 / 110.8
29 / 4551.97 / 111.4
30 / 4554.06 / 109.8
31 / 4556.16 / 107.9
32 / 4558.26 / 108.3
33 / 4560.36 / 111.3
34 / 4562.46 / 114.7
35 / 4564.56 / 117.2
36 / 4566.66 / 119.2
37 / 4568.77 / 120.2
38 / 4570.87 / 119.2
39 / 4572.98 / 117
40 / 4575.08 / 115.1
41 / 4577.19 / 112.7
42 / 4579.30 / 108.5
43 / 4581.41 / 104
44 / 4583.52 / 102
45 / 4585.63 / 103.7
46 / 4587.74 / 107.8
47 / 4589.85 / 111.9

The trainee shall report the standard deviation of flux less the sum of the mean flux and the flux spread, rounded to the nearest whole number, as -115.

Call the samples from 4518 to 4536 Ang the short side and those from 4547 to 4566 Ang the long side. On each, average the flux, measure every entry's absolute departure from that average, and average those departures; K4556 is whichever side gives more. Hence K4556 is 4.9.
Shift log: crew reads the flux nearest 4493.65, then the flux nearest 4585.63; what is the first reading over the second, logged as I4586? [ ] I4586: 1.05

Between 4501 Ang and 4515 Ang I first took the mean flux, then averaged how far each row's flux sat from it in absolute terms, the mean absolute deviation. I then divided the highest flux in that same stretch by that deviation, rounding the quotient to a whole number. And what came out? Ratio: 50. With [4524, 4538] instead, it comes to 47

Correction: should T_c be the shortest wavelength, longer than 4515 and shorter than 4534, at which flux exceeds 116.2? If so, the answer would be 4516.47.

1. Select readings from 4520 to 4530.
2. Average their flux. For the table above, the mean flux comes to 110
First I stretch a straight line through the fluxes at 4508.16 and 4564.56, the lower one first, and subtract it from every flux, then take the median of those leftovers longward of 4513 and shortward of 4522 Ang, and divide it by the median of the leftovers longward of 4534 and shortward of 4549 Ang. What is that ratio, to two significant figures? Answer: 0.77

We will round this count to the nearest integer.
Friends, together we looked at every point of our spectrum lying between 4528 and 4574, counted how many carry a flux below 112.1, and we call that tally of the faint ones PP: 16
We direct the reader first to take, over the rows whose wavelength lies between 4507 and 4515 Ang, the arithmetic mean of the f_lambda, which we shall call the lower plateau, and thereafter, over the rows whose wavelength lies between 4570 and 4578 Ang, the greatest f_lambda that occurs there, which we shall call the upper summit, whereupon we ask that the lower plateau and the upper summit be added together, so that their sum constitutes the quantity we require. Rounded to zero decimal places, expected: 245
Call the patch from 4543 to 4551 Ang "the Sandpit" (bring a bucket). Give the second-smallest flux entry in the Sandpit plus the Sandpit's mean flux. 218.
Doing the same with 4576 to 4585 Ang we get 211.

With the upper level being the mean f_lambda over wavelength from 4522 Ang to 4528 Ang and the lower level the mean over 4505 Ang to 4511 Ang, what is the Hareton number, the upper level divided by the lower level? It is 0.86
